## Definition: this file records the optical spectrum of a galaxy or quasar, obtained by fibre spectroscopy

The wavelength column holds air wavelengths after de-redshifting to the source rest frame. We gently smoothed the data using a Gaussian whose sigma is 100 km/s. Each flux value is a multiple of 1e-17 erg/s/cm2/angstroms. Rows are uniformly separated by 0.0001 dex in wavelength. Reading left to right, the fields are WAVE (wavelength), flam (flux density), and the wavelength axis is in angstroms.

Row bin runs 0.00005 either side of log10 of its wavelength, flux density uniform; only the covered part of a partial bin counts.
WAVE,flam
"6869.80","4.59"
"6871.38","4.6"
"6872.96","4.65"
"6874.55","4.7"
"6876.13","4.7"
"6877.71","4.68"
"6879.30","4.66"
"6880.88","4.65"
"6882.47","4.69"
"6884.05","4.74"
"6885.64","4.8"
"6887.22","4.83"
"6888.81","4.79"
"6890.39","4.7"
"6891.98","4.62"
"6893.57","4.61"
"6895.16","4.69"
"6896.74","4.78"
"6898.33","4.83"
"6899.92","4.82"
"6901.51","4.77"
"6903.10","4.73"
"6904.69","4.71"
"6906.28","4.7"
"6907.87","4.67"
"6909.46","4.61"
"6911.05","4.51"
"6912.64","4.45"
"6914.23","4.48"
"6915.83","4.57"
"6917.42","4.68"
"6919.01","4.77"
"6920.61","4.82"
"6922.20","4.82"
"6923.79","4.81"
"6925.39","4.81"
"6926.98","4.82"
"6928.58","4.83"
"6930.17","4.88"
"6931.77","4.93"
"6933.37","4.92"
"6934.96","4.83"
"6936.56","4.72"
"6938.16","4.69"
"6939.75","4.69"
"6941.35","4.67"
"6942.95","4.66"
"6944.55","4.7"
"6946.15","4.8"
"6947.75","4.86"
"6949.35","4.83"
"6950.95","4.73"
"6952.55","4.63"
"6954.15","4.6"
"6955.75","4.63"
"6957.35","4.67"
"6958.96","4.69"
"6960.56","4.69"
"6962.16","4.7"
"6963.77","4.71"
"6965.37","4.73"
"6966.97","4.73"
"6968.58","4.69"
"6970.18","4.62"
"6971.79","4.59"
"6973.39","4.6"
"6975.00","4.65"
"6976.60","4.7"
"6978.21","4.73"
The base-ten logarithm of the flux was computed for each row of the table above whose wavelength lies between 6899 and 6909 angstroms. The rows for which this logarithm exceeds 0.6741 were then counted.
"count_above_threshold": 3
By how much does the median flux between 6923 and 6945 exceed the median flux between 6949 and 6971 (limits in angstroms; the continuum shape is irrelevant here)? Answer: 0.12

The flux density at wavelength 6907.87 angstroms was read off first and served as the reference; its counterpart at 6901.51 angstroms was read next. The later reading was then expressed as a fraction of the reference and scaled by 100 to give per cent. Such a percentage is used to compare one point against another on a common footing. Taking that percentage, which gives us 102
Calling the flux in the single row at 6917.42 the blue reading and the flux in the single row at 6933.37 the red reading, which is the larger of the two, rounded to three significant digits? 4.92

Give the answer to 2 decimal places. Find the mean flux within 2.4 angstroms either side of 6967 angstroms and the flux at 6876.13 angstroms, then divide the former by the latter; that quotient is 1.00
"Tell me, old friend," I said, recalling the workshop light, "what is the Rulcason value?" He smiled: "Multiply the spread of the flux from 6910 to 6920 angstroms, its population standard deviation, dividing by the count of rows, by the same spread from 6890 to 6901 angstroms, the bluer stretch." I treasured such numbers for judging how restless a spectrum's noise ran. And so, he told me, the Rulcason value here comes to 0.0095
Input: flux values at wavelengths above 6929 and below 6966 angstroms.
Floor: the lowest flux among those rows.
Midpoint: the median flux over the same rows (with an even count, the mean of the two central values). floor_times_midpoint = 21.6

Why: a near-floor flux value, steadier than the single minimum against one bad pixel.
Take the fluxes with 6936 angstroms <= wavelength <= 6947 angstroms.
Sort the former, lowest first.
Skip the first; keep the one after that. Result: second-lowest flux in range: 4.67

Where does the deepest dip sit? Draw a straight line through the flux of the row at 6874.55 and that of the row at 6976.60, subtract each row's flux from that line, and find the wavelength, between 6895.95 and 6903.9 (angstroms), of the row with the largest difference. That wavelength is 6903.10 angstroms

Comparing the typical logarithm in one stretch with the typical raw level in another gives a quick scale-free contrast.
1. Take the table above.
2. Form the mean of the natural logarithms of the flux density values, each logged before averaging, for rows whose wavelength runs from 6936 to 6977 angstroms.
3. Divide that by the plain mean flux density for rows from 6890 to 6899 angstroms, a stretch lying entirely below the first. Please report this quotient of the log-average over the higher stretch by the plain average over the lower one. 0.329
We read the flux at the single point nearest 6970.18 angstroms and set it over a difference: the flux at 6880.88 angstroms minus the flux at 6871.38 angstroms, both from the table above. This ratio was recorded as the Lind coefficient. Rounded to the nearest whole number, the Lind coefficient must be 92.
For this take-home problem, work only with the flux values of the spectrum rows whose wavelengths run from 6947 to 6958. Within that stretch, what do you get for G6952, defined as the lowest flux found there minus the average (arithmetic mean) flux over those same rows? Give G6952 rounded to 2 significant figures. -0.11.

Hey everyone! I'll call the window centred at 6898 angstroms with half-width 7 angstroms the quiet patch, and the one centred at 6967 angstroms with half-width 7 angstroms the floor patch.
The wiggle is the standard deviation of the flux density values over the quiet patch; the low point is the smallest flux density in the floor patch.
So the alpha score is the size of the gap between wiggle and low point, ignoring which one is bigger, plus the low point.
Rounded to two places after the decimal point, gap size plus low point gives 9.10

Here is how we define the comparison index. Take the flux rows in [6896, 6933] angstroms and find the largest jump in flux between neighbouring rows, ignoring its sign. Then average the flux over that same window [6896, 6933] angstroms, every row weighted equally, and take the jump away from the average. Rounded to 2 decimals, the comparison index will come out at 4.62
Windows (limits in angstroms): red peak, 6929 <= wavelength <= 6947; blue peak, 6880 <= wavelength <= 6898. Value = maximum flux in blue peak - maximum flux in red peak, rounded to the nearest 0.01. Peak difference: -0.10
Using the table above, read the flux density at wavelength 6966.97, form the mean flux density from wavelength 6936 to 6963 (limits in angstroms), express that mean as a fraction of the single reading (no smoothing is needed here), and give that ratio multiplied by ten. 9.9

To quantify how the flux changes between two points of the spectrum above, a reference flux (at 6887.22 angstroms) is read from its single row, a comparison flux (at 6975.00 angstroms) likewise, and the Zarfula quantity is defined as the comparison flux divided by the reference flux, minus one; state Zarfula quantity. -0.04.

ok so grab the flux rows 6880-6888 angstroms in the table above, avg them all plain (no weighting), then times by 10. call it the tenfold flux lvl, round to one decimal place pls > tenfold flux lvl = 47.4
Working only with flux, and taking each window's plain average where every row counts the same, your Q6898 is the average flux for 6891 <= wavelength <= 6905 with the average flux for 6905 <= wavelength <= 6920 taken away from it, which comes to 0.12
